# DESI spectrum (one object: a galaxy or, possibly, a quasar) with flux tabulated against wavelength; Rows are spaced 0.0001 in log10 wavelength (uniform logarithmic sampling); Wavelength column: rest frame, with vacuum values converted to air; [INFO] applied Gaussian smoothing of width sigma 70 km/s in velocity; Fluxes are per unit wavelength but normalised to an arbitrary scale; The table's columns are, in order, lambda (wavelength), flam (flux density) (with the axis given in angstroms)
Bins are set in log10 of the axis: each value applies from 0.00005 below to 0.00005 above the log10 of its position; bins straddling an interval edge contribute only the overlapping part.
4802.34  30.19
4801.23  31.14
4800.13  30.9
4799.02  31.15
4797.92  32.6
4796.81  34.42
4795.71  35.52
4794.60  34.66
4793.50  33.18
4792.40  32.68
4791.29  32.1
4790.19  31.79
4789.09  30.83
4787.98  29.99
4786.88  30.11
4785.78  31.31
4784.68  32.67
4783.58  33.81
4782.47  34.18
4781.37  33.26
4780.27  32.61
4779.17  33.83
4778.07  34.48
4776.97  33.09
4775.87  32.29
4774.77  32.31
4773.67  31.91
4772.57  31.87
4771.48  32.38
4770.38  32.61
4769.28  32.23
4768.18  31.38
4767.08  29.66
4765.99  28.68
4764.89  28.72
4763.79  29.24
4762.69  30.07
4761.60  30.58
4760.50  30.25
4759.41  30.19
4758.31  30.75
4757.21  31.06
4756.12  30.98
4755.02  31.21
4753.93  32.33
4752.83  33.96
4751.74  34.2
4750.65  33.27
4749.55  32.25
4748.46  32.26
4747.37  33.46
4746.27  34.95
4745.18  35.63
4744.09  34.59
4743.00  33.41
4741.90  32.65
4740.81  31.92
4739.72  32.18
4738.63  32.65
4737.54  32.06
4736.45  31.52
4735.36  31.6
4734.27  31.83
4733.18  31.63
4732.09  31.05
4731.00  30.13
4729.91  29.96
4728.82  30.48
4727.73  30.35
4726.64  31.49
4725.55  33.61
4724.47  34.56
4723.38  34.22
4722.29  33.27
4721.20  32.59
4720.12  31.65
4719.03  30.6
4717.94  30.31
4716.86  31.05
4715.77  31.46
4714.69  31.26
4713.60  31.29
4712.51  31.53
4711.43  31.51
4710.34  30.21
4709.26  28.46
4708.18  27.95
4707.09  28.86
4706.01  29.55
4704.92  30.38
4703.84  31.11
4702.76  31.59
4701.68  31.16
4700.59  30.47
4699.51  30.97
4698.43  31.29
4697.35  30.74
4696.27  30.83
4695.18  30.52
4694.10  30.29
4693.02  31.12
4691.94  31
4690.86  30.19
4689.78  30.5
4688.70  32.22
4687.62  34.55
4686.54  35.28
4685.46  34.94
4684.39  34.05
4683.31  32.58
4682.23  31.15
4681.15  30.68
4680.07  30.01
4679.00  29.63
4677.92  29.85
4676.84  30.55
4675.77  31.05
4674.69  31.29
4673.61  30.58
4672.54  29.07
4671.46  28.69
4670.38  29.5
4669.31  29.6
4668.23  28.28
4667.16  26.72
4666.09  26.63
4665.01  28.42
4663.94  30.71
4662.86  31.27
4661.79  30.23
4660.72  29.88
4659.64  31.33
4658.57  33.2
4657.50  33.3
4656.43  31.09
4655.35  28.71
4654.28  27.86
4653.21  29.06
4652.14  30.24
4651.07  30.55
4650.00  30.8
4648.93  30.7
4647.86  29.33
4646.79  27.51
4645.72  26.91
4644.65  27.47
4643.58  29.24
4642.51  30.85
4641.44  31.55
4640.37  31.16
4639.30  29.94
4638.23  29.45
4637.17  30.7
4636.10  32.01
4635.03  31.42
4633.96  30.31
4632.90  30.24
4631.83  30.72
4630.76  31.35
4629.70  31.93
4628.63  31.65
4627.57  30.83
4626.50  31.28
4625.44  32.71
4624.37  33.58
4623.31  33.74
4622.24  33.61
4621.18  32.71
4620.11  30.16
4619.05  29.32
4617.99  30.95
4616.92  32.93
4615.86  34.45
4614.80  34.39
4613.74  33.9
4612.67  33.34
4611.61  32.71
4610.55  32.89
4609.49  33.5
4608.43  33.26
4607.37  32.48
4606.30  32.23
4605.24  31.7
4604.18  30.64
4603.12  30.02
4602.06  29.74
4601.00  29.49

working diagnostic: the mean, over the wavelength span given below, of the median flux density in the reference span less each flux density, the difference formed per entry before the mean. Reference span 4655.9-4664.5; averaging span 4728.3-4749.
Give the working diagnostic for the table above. -1.1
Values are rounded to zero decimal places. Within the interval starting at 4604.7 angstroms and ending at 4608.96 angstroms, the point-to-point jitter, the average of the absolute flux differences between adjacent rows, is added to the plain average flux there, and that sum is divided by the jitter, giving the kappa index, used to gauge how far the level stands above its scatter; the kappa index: 63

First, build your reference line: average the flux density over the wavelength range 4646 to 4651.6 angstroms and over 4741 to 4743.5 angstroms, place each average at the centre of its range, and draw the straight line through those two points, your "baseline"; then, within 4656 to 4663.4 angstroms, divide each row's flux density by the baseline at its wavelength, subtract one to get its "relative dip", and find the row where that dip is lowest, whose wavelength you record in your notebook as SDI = 4660.72 angstroms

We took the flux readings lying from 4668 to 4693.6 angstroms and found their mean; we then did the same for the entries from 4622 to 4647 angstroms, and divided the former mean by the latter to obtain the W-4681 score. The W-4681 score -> 1.01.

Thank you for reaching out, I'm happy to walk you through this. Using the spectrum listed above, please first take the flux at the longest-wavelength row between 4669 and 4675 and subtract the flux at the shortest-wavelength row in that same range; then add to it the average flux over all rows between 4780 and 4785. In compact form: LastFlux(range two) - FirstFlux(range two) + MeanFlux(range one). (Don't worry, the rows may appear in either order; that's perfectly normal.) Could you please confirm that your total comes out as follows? 35.0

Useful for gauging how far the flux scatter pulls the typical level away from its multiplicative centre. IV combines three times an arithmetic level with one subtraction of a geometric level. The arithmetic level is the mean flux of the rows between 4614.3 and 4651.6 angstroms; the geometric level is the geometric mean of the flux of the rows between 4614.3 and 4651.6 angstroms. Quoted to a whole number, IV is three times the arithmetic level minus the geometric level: 62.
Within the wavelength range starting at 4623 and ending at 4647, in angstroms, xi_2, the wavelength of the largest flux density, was 4623.31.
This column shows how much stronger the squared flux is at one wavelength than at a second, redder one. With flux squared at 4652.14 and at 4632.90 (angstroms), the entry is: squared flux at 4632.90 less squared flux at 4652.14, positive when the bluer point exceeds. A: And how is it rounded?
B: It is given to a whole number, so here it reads 0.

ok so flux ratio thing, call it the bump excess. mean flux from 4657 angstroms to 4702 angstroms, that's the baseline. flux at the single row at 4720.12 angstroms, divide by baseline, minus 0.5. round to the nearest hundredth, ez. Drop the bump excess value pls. 0.53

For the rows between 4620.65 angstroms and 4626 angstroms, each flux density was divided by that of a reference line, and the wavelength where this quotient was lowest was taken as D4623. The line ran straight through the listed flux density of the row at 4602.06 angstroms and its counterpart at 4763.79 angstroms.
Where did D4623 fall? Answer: 4621.18 angstroms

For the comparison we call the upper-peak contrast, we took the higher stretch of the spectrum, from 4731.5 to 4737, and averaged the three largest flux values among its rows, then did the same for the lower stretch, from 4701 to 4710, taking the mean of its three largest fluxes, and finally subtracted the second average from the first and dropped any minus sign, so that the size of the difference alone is 0.40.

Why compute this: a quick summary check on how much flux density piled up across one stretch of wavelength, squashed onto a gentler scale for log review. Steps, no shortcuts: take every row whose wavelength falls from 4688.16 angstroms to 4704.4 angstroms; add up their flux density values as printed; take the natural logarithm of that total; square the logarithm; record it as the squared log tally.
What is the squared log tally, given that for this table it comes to 37.7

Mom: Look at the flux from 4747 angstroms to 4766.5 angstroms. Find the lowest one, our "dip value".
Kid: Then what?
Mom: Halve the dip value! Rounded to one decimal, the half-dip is 14.3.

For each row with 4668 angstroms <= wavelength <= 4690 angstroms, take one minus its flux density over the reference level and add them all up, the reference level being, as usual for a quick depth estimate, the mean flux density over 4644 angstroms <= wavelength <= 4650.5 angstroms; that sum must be -1.7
